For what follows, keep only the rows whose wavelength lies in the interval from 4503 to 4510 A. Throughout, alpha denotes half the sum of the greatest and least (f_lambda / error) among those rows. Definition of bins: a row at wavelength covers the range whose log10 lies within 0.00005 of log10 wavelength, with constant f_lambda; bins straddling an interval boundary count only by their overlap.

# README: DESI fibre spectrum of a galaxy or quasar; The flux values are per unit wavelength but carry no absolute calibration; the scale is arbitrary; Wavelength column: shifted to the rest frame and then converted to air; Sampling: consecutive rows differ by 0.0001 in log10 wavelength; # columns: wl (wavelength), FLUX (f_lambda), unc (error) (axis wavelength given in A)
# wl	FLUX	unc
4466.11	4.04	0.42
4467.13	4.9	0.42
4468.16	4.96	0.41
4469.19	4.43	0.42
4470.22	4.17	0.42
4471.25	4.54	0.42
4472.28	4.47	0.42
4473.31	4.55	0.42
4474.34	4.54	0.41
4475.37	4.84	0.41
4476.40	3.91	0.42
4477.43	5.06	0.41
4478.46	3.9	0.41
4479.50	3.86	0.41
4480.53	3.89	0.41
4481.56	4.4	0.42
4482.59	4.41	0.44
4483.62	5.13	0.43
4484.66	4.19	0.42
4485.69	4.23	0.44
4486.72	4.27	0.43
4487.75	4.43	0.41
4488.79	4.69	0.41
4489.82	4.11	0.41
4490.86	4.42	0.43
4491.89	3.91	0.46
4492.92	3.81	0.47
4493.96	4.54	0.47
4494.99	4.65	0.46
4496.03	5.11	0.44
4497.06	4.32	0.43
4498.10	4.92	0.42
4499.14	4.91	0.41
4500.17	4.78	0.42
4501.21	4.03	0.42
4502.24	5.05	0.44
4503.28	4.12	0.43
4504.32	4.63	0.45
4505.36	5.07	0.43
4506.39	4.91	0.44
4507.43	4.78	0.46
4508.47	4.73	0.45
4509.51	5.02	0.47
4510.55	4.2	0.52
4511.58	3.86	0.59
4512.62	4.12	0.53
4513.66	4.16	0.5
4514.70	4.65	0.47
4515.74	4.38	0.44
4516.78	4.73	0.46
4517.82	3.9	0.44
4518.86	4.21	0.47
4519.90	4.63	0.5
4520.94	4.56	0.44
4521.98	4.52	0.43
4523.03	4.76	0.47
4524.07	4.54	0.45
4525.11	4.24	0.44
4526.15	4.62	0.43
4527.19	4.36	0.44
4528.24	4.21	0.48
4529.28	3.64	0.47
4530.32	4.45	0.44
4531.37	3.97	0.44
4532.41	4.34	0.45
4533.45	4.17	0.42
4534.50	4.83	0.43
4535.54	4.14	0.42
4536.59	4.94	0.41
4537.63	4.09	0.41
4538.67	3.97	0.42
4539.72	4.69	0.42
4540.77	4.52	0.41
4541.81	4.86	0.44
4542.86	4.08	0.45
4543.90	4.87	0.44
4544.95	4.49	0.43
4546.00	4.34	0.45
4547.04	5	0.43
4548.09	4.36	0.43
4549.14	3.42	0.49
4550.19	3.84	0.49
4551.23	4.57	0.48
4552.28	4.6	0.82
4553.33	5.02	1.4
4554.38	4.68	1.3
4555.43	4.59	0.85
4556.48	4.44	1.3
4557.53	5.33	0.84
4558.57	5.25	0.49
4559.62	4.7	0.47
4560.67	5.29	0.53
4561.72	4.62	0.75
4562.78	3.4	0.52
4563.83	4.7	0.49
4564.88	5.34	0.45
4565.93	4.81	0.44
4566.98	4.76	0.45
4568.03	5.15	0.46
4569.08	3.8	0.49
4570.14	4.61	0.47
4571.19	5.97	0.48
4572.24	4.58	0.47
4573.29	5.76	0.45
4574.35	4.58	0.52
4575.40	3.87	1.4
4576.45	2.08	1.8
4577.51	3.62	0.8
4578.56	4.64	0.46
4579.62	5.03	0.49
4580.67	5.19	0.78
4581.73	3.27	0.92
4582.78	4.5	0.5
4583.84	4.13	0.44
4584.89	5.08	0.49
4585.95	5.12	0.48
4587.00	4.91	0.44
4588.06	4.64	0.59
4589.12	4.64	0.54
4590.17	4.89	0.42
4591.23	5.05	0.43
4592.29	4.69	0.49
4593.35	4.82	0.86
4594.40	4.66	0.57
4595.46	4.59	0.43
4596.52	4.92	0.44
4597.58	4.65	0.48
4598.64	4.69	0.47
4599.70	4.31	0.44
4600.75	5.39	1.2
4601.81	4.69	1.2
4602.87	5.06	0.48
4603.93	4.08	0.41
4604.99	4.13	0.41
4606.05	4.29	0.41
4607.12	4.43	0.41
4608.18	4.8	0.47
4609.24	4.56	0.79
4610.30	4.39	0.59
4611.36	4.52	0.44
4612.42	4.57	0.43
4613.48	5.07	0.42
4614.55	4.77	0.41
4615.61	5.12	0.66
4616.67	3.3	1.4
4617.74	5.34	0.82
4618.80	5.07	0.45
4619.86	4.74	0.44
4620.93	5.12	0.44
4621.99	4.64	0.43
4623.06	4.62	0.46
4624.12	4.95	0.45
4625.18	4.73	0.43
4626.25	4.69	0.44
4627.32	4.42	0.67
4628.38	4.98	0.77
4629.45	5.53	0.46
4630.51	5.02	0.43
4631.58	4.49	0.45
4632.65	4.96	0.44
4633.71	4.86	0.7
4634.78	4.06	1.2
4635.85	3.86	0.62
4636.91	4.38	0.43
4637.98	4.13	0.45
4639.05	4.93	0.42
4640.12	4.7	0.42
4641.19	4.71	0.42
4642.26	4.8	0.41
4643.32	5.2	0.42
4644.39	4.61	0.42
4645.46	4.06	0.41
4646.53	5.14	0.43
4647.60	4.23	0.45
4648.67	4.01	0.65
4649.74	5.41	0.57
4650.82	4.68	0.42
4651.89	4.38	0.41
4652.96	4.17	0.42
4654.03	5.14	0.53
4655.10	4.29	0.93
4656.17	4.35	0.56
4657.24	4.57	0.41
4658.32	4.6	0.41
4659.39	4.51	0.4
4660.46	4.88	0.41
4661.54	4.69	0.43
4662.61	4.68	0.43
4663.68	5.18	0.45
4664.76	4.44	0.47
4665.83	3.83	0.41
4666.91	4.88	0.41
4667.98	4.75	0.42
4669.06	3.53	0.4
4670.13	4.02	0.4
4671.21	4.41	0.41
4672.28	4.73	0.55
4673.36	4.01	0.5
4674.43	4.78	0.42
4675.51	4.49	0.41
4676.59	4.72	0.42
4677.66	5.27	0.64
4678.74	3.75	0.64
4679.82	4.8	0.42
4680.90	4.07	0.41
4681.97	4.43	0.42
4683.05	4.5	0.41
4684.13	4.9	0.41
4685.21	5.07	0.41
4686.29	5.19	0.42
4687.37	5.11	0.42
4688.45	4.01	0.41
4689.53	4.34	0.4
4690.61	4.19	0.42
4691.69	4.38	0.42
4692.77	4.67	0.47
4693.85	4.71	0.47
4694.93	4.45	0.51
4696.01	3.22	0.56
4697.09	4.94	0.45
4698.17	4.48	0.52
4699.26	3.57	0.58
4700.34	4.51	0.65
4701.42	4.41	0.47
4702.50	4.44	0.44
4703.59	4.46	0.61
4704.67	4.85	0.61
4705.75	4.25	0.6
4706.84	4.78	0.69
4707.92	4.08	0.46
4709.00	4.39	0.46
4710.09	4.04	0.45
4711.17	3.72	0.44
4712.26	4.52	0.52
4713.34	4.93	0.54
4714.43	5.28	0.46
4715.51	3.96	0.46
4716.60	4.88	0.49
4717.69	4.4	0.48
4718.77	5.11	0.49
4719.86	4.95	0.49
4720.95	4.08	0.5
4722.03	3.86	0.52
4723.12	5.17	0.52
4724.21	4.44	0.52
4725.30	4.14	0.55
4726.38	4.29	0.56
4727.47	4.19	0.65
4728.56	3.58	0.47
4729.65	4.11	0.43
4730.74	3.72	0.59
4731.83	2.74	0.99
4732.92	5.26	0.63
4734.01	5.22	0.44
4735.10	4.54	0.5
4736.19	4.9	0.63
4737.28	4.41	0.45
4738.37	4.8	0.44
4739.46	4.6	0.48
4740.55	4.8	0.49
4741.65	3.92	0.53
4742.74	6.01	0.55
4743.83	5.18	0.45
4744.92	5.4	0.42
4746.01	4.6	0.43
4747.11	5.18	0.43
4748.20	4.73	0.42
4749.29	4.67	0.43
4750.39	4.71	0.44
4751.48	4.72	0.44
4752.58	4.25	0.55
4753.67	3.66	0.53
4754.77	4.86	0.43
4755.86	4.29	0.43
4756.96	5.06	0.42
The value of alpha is 10.7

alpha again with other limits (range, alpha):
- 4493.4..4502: 10.8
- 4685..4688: 12.3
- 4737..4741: 10.2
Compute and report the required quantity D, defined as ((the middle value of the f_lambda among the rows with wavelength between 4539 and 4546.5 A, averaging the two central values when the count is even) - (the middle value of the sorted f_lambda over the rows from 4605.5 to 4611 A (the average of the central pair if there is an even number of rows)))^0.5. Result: 0.3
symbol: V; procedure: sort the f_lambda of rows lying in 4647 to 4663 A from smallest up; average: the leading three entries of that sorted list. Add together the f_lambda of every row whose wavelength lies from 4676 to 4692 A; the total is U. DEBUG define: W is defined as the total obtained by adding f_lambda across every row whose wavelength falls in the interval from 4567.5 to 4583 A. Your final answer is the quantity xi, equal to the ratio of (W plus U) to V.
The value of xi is 32.7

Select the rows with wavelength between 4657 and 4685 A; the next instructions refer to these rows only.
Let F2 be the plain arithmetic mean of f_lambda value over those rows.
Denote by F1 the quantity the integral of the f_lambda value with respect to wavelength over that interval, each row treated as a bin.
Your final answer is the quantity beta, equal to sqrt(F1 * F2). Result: 23.9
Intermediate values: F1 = 127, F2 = 4.52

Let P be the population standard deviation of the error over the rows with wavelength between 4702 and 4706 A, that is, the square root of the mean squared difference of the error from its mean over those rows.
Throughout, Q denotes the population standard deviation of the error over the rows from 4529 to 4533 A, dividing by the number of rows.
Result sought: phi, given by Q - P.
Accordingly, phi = -0.06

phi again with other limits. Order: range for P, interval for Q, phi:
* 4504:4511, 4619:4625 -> -0.02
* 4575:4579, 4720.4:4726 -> -0.50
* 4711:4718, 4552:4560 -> 0.31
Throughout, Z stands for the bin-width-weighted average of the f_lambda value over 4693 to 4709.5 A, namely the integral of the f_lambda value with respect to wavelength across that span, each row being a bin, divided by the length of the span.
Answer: 4.38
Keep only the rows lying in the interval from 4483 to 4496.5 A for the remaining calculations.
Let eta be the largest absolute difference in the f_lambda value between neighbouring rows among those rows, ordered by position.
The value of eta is 0.9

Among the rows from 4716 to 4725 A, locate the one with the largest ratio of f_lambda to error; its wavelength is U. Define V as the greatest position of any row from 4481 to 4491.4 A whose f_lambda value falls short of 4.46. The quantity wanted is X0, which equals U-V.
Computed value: 227.9 A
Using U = 4718.77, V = 4490.86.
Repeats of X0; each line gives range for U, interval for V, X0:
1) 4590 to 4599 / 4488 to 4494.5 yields 98.3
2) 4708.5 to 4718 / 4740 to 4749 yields -27.2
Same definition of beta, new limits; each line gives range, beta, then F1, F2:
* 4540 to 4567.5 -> 24.2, 127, 4.61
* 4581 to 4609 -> 24.5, 130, 4.63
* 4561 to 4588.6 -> 23.9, 126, 4.54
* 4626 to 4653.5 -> 24.3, 127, 4.63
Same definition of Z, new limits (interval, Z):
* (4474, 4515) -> 4.46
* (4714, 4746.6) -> 4.55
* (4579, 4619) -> 4.66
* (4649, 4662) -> 4.63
